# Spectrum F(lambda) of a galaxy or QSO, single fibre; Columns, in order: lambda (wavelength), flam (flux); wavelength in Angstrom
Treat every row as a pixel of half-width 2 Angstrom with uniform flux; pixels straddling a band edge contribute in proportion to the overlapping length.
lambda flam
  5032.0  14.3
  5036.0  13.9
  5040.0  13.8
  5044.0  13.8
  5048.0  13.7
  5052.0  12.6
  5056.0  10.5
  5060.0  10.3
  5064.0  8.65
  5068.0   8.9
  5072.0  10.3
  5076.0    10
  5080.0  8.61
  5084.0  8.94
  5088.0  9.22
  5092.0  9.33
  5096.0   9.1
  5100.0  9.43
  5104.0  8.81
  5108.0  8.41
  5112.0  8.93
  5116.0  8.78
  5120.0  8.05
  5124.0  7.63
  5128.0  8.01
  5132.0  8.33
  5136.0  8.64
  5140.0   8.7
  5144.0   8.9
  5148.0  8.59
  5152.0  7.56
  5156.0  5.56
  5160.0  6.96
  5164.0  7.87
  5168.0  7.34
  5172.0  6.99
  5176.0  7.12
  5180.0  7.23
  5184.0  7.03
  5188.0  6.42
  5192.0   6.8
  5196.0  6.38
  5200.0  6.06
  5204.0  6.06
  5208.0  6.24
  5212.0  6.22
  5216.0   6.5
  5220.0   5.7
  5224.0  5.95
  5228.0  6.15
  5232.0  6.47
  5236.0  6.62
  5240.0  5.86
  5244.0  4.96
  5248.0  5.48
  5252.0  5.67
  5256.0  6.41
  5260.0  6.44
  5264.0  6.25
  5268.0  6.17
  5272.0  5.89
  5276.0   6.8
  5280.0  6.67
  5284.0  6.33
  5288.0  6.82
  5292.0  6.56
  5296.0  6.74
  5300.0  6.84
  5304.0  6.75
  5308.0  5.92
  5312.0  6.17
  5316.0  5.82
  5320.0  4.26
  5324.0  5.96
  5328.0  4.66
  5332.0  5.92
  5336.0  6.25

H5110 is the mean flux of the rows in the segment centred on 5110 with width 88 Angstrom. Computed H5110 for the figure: 8.8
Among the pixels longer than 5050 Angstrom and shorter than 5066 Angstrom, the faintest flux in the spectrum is 8.65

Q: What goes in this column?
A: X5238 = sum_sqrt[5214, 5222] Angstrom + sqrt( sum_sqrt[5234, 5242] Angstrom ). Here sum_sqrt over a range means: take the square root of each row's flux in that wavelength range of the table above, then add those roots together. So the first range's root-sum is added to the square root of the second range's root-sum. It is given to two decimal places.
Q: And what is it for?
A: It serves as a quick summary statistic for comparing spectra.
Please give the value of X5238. 7.17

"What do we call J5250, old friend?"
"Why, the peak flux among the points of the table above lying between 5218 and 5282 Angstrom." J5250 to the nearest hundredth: 6.80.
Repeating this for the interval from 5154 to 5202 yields 7.87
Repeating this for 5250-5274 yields 6.44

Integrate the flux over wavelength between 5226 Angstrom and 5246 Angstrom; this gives 120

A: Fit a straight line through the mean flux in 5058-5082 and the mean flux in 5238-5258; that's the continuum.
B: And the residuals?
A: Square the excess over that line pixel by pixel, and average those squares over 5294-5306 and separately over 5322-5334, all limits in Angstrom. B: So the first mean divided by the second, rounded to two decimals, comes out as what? 1.78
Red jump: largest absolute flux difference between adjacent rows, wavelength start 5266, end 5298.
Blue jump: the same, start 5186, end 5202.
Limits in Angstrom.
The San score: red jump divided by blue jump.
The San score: 2.2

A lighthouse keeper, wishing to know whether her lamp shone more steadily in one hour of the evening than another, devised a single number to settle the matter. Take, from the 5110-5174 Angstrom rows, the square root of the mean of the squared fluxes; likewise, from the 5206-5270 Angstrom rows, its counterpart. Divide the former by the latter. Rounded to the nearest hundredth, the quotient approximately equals 1.31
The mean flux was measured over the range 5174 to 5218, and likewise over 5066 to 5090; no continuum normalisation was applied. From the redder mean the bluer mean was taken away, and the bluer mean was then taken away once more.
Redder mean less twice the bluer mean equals -12.1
